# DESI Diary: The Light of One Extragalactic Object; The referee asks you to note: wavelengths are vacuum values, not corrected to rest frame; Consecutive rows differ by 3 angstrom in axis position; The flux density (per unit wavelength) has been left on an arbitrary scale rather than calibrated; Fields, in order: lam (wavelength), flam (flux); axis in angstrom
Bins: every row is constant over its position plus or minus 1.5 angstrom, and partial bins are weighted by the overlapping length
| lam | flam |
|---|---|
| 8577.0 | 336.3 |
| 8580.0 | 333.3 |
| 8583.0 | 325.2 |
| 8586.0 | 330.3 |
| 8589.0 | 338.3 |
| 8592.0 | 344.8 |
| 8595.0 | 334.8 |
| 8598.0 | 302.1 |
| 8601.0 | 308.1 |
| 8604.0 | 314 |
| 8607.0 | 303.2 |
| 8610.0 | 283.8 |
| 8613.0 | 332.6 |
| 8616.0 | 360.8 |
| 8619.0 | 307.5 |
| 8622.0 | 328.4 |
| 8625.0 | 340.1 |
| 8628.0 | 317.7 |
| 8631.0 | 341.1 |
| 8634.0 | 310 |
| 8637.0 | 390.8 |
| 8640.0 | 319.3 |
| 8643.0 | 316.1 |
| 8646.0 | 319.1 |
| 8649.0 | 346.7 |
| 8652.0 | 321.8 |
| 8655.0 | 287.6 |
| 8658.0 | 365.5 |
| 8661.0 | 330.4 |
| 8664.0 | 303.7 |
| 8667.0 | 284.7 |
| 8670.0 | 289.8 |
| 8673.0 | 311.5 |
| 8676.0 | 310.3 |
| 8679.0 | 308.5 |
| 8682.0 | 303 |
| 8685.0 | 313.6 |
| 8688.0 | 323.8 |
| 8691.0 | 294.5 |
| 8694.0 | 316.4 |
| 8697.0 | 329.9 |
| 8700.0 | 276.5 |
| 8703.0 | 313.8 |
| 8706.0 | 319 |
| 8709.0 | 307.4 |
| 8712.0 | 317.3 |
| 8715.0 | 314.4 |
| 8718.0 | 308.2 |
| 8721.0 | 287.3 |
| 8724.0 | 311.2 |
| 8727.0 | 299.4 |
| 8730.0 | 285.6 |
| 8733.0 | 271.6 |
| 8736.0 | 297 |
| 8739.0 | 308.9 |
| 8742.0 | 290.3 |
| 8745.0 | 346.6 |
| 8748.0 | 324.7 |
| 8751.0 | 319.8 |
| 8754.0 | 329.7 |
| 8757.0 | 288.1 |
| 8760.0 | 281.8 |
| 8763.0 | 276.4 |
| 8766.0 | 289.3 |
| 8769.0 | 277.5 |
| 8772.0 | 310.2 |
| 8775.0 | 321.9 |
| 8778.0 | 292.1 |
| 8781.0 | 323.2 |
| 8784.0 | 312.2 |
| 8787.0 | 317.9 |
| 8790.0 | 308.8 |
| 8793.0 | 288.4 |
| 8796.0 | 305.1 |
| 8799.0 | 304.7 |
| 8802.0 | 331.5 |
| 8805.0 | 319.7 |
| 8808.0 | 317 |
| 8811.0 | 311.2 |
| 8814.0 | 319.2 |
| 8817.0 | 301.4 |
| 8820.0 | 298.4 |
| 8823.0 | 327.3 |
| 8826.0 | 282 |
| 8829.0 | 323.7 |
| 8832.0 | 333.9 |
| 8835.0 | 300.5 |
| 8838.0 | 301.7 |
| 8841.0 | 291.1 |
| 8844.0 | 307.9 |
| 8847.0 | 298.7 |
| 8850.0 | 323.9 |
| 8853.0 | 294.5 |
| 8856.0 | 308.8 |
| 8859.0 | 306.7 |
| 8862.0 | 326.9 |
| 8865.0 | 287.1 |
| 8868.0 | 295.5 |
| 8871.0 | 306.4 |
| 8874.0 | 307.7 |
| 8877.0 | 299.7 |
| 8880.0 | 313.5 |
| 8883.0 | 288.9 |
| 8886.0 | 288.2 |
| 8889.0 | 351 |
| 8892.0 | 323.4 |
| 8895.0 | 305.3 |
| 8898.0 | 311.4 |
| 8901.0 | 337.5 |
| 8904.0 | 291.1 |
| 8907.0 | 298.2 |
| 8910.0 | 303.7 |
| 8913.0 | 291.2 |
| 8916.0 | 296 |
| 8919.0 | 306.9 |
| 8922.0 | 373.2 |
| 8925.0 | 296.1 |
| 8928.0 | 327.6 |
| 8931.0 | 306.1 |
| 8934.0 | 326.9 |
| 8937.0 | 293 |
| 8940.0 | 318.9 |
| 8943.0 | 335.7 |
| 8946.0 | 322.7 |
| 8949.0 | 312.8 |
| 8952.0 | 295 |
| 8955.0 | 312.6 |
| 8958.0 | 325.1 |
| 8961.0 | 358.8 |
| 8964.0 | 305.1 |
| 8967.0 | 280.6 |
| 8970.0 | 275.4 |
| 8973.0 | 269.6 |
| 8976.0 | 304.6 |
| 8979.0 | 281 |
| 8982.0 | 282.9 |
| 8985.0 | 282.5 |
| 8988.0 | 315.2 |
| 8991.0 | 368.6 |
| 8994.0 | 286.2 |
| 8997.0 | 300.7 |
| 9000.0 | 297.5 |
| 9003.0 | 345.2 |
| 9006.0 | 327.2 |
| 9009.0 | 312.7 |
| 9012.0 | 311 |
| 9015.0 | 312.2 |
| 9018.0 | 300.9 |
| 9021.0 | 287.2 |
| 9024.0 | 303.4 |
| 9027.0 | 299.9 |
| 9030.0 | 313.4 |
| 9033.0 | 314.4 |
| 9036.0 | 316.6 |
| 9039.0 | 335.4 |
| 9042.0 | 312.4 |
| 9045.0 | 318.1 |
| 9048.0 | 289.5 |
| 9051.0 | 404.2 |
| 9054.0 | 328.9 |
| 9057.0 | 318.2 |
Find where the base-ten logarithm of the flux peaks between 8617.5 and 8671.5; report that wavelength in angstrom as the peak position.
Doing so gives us 8637.0 angstrom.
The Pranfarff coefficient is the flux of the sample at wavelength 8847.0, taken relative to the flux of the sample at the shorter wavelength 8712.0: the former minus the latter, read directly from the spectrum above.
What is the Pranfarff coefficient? -19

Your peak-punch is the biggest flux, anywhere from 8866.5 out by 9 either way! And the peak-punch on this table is 326.9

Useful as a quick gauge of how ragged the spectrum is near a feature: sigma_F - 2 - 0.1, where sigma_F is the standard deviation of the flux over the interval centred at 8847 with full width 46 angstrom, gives 13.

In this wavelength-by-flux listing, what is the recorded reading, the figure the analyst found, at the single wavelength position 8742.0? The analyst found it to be 290.3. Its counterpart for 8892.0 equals 323.4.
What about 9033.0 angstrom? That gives 314.4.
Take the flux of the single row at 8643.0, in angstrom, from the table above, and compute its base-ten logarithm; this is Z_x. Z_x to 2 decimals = 2.50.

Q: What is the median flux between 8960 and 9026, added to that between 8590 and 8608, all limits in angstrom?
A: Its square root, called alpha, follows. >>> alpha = 24.76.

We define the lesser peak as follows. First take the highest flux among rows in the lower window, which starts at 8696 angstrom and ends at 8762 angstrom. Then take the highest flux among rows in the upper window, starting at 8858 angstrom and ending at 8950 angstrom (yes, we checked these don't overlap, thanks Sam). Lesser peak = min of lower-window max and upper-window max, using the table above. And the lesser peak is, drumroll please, 347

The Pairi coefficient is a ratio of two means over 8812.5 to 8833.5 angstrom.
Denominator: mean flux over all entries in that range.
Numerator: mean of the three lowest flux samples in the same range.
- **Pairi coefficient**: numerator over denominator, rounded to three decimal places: 0.941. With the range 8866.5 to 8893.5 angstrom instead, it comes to 0.944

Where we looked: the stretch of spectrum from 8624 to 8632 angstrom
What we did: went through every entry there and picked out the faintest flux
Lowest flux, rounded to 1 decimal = 317.7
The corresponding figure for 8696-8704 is 276.5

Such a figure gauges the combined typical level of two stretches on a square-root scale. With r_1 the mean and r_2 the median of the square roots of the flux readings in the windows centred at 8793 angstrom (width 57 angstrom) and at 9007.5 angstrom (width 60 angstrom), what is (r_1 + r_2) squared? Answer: 1230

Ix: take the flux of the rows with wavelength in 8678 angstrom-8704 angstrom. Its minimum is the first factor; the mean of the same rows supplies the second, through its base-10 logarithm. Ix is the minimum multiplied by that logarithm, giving 688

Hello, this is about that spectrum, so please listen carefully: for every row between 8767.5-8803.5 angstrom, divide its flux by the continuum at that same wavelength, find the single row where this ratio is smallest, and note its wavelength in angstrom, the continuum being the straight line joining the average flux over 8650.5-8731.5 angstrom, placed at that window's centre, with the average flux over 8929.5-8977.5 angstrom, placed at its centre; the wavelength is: 8769.0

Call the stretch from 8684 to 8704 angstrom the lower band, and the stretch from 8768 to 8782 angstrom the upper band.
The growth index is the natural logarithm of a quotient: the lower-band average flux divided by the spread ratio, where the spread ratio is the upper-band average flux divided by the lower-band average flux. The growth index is 5.75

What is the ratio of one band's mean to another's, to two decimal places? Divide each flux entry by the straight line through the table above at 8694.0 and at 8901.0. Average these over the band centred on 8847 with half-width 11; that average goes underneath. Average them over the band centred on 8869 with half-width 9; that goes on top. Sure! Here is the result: 0.99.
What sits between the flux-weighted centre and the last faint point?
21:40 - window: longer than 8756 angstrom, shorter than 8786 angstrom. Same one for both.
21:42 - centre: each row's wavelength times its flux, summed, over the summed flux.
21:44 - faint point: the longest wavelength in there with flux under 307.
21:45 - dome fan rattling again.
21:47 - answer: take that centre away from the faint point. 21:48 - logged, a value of 7.1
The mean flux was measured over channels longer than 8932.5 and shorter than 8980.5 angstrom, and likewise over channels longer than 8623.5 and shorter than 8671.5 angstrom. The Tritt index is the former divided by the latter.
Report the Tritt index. 0.95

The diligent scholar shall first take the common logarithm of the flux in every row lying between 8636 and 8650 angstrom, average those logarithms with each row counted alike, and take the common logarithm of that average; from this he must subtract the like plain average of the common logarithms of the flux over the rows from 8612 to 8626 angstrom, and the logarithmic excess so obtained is -2.12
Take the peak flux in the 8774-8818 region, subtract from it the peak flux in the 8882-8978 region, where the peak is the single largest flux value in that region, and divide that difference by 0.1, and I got -417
